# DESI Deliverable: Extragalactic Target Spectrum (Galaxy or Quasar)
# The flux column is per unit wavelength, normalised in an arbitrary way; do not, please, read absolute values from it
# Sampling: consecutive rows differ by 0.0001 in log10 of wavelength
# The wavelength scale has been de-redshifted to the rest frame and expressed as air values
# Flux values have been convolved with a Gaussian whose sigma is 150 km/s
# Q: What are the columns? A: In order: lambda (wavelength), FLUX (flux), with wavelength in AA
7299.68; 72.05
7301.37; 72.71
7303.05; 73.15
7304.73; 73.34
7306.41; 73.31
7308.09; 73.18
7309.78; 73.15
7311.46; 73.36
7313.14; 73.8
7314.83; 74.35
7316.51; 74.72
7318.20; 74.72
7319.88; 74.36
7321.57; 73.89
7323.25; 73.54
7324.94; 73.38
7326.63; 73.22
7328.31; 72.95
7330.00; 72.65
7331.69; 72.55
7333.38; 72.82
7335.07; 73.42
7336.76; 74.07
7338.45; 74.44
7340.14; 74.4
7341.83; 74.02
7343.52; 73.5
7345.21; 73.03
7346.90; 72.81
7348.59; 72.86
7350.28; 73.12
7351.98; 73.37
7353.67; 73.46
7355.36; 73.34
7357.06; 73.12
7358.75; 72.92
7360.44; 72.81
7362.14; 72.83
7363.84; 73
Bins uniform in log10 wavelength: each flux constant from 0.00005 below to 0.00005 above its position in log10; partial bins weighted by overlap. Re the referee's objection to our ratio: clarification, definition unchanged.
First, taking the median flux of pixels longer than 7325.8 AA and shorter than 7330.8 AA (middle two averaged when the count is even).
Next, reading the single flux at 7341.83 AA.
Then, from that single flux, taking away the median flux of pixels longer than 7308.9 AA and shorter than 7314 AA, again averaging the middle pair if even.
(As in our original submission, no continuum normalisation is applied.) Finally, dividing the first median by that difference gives 111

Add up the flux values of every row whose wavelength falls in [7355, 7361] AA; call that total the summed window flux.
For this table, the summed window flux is 292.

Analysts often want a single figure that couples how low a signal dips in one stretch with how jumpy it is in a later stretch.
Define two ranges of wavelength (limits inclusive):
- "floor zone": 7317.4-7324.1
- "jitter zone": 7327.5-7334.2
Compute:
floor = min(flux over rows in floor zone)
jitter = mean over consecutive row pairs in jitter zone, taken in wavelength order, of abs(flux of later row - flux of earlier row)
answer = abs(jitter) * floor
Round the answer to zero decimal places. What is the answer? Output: 16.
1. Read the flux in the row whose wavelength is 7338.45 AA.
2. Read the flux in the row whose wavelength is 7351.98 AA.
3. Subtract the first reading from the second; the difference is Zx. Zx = -1.1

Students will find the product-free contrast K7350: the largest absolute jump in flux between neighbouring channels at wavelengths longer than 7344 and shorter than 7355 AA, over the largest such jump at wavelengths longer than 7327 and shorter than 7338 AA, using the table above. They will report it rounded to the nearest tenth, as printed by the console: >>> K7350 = 0.4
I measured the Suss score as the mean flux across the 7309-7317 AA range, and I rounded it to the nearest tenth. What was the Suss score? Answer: 73.9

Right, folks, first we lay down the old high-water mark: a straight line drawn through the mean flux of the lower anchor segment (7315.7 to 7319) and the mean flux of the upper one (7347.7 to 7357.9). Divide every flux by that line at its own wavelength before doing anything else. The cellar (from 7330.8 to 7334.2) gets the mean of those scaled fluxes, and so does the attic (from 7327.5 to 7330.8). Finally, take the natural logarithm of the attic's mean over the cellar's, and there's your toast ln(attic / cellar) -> 0.000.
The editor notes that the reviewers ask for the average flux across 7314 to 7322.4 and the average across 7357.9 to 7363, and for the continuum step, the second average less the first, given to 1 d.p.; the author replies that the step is -1.6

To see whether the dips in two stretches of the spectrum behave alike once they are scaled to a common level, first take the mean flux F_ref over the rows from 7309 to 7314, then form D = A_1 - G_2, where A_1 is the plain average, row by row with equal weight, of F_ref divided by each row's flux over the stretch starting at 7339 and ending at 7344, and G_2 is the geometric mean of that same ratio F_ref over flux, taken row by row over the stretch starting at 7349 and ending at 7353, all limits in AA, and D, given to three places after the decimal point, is -0.010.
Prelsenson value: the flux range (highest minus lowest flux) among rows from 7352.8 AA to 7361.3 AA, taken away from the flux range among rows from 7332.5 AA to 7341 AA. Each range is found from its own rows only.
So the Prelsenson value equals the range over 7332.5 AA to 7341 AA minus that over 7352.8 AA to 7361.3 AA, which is 1.0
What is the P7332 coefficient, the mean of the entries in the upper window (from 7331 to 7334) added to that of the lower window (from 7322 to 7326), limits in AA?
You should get 146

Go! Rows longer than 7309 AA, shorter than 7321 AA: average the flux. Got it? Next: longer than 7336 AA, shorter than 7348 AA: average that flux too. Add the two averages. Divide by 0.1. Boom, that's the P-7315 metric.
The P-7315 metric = 1478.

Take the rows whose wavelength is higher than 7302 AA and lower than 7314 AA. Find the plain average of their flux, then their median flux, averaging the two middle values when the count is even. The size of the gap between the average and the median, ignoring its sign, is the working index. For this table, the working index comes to 0.02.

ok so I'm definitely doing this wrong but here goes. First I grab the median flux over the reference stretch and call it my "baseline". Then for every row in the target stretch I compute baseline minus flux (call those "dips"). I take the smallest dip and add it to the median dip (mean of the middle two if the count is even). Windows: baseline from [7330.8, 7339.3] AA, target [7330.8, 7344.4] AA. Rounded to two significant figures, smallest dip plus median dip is -1.4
